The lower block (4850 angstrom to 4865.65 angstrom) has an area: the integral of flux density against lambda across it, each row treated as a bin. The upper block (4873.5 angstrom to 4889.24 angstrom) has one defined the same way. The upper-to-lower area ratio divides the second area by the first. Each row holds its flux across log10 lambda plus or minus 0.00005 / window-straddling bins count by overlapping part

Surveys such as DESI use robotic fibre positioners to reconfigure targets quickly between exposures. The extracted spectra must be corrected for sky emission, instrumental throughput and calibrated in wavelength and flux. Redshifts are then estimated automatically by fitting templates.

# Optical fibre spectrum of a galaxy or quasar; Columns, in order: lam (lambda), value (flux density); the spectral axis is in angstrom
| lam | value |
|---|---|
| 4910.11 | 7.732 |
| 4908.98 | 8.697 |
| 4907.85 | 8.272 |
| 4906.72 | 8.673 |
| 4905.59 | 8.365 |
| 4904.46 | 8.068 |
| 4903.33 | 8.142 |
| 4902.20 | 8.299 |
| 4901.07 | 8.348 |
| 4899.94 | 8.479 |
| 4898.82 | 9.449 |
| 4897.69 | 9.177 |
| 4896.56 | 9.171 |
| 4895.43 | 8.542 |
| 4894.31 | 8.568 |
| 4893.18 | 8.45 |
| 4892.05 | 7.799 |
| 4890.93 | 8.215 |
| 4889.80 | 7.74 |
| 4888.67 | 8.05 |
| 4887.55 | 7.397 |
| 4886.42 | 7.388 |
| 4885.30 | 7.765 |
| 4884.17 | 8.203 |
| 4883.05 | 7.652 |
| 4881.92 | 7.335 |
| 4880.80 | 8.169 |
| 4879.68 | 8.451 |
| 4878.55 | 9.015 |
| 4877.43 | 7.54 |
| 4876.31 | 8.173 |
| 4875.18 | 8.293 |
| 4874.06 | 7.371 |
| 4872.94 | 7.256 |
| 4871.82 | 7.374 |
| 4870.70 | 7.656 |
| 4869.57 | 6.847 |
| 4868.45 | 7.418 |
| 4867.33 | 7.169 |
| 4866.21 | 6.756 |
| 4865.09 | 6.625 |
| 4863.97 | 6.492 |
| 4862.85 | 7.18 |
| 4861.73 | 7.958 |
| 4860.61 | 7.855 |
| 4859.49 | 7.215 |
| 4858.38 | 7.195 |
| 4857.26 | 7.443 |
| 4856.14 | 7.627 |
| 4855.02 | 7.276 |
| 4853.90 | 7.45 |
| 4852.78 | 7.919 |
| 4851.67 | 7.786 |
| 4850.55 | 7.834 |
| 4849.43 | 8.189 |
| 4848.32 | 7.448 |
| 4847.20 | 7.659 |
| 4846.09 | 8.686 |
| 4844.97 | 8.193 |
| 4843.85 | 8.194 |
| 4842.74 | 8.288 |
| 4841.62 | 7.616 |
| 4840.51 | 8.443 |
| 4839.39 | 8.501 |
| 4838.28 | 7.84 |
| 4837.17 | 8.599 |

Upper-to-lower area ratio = 1.07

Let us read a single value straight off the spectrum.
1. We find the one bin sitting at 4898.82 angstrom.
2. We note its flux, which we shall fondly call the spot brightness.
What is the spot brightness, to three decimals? 9.449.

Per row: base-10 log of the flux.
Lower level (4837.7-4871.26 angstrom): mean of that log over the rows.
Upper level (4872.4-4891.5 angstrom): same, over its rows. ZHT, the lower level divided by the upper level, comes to 0.983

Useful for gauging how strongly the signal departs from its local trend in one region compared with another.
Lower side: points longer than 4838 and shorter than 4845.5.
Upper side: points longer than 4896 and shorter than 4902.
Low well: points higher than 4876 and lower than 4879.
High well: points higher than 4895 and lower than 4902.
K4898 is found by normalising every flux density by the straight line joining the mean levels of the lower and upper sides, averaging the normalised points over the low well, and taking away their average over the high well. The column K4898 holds -0.04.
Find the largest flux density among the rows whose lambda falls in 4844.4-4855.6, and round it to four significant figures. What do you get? 8.686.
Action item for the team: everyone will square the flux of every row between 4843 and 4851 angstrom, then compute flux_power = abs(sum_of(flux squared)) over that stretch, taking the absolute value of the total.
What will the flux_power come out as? 452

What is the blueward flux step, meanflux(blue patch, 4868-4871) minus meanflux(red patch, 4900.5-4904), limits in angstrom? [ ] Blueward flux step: -1.0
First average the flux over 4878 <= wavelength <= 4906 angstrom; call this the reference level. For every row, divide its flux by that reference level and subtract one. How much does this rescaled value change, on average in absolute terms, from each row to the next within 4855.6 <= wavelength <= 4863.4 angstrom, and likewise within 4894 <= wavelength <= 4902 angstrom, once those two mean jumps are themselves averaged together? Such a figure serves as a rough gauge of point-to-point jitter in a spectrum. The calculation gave 0.040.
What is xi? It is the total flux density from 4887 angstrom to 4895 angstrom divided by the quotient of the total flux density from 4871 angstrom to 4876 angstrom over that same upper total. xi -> 104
